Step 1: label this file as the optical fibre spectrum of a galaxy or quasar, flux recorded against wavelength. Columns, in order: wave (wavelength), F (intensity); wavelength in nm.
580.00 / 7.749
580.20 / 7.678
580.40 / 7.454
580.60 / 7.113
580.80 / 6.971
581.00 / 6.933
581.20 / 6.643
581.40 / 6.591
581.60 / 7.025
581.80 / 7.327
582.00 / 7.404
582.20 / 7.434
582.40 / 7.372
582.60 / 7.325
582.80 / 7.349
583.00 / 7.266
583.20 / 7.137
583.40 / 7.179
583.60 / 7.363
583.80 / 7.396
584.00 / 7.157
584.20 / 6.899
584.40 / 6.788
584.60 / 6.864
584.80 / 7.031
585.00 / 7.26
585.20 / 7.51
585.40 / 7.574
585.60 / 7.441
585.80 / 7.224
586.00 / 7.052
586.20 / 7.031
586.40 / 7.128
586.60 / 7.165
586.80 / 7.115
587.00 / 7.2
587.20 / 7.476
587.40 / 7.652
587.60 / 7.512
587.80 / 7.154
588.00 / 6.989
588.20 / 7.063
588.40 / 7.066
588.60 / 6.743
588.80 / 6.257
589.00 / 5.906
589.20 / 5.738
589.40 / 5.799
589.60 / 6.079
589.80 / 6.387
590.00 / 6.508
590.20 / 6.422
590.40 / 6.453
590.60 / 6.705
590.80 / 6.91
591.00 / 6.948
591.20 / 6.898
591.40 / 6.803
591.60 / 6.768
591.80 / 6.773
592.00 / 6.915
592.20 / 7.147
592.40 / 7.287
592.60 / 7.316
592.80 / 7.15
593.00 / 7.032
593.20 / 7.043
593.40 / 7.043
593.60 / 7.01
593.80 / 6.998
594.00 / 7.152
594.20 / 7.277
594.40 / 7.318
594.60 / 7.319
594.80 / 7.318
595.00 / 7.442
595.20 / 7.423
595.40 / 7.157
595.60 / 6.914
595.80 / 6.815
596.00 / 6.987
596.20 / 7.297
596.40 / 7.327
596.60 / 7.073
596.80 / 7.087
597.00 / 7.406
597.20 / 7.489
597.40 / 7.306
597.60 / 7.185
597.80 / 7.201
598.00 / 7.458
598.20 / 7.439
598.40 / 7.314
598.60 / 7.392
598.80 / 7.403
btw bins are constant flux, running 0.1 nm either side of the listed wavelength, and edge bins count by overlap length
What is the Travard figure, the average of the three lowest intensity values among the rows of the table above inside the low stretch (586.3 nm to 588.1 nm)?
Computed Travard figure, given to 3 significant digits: 7.08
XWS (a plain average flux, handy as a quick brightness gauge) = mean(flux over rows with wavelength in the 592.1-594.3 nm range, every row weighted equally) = 7.13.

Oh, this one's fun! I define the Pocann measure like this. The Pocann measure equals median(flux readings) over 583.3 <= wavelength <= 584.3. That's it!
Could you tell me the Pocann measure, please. 7.18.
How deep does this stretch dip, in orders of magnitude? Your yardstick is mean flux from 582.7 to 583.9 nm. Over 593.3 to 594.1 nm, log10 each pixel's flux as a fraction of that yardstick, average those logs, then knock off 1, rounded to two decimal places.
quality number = -1.01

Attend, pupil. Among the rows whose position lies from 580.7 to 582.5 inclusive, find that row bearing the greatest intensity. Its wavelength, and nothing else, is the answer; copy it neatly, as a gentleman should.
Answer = 582.20 nm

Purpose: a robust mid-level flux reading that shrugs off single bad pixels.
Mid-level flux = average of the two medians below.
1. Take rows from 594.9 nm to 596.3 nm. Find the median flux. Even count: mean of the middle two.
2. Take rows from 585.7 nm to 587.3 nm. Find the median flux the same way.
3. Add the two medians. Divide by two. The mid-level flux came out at 7.15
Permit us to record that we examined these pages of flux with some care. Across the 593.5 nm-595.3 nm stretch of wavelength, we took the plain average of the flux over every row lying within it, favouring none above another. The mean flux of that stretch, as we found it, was 7.25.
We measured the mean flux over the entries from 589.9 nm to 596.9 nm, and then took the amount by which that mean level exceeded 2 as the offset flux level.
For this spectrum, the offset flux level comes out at 5.03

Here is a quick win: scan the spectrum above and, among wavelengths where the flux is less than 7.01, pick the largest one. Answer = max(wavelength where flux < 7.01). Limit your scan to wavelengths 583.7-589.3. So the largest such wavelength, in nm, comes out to 589.20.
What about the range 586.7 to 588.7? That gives 588.60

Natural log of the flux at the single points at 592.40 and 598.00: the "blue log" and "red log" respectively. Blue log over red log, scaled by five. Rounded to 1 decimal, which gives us 4.9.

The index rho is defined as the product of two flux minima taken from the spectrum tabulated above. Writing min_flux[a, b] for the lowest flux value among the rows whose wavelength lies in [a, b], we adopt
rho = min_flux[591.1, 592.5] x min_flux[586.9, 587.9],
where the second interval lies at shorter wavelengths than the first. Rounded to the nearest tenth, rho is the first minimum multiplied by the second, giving 48.4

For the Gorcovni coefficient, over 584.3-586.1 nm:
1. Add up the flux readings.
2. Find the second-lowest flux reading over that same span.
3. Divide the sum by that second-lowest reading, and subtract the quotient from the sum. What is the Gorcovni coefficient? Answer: 55.3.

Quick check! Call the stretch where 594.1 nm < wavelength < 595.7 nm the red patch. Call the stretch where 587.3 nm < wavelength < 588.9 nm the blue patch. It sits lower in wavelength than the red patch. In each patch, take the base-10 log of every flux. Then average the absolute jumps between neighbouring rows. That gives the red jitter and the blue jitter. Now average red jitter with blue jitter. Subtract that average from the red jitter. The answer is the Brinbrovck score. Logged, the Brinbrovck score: -0.0039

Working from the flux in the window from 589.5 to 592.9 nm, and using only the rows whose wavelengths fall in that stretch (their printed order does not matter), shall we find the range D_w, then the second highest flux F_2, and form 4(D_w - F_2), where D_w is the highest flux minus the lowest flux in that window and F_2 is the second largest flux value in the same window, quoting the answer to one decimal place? -24.2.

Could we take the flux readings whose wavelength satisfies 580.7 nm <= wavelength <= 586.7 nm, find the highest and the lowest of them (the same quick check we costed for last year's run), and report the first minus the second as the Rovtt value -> 1.0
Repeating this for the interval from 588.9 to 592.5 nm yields 1.5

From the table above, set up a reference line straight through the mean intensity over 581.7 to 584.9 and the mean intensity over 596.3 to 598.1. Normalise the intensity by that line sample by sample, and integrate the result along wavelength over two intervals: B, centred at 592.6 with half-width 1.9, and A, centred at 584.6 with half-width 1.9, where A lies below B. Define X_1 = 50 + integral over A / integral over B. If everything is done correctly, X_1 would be 51.0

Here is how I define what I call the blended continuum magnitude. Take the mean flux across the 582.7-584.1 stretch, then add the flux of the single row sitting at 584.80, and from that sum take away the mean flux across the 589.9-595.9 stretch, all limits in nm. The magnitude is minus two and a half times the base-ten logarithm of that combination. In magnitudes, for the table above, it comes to -2.16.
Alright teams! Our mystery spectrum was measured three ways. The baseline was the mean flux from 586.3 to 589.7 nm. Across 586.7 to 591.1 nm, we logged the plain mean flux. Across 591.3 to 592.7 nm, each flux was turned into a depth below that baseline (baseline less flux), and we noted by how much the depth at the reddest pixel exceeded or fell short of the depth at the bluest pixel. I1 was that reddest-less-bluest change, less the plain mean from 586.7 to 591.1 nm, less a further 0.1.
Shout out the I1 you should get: -7.34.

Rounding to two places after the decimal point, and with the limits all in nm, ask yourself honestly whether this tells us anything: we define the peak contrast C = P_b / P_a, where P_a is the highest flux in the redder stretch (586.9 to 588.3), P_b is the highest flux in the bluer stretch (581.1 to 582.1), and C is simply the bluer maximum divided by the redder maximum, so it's 0.97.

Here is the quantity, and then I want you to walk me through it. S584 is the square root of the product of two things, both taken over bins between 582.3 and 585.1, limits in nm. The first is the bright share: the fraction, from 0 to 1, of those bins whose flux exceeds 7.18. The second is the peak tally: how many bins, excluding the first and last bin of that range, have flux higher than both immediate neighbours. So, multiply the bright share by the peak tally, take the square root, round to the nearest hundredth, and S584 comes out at 1.00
